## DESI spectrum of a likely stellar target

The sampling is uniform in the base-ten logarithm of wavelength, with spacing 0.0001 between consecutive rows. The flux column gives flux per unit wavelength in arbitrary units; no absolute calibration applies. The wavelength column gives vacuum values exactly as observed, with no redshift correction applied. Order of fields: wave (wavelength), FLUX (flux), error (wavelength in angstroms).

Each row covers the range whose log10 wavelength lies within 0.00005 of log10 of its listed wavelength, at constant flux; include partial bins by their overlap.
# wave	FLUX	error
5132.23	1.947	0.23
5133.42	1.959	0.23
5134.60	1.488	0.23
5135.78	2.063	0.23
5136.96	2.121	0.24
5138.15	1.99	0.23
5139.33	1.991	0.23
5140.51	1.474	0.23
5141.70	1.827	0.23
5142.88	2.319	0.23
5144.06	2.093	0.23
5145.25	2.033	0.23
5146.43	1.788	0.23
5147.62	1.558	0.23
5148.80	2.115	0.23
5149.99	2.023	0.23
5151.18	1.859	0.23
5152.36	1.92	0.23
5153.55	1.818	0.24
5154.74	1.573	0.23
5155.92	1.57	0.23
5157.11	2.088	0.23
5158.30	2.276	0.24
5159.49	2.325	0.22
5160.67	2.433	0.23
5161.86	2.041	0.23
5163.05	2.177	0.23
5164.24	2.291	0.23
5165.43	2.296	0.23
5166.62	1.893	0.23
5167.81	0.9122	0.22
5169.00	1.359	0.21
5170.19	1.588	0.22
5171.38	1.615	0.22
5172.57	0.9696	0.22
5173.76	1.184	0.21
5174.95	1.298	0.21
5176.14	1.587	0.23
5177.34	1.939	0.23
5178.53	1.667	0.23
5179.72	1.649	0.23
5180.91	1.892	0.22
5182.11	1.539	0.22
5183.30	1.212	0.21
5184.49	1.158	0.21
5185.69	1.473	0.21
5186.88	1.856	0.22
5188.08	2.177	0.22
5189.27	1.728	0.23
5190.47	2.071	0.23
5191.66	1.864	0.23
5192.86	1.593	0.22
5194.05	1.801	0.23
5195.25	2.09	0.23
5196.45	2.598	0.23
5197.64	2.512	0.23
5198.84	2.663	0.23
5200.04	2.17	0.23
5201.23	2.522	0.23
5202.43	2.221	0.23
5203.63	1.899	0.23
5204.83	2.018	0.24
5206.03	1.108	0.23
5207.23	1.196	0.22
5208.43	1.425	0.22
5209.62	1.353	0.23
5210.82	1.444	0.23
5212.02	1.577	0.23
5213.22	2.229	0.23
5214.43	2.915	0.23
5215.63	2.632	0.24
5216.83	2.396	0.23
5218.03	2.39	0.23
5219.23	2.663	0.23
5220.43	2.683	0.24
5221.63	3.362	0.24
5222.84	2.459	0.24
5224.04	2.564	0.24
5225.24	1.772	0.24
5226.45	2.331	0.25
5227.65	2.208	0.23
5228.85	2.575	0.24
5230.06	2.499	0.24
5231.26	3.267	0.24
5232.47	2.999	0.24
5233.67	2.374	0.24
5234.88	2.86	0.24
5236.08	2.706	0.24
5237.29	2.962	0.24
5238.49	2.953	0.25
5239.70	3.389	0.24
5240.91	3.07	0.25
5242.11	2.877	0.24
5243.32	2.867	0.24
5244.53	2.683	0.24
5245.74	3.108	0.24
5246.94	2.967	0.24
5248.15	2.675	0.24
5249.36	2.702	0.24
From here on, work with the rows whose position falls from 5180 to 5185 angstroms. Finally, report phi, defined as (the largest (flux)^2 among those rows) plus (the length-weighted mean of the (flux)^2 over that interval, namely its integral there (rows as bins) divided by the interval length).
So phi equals 5.8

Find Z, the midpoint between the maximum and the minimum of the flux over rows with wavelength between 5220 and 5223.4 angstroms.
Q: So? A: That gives 2.9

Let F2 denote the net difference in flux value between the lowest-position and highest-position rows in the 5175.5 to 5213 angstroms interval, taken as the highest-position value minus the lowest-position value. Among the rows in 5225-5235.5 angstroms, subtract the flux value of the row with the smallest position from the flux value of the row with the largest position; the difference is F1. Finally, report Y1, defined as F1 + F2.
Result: 1.1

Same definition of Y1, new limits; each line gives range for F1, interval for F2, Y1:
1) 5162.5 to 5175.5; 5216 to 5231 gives -0.8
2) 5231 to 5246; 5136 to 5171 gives -0.7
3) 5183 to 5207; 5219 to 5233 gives 0.2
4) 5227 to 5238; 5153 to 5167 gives 0.8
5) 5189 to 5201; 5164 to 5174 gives -0.7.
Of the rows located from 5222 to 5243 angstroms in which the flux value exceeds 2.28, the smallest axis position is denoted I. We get 5222.84 angstroms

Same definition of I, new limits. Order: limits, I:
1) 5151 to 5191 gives 5159.49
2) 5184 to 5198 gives 5196.45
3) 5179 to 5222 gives 5196.45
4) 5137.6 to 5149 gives 5142.88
